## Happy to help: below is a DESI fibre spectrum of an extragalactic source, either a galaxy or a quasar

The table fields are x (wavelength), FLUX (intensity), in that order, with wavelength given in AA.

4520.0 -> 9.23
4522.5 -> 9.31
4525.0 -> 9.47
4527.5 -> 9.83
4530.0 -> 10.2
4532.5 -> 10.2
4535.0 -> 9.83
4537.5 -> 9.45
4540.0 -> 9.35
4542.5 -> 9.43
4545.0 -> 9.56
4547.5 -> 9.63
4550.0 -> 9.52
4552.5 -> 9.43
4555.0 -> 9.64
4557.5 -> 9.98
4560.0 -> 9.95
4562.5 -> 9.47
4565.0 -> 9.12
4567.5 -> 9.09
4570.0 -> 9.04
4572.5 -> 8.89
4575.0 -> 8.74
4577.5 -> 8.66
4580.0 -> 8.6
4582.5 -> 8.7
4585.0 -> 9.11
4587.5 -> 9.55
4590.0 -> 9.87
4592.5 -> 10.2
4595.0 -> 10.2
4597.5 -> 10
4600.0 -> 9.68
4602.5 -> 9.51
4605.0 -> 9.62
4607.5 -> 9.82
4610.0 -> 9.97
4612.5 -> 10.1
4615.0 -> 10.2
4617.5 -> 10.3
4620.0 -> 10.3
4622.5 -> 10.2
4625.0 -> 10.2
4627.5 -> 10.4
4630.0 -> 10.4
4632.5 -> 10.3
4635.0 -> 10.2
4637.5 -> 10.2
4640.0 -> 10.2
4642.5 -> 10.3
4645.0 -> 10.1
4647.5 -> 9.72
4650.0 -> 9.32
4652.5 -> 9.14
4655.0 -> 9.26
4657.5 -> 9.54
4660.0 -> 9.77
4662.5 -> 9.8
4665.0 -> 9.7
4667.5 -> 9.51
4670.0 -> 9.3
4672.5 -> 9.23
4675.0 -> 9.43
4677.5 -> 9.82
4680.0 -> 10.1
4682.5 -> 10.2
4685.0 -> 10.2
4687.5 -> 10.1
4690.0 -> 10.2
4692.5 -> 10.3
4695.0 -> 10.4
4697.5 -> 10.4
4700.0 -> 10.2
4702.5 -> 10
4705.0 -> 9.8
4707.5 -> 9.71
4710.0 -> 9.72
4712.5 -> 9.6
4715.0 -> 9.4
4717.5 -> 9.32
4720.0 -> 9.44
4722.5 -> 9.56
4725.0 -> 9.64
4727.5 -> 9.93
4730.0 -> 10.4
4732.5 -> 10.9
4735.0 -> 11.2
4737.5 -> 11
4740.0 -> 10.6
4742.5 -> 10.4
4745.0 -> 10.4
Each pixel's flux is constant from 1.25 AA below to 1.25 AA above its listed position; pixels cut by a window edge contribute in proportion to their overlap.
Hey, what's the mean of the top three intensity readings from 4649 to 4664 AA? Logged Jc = 9.7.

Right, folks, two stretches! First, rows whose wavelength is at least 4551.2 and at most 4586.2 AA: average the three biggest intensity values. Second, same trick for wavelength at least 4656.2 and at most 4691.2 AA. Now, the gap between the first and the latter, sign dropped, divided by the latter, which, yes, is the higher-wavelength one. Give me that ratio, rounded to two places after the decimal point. 0.03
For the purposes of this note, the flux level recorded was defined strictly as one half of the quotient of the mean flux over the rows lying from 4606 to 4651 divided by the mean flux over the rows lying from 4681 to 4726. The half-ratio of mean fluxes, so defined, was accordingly 0.511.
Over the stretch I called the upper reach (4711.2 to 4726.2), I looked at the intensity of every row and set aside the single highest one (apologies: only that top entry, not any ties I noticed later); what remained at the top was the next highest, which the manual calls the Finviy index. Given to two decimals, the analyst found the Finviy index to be 9.60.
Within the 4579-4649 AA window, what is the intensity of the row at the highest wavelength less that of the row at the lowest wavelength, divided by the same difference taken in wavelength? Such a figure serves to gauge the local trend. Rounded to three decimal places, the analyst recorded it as 0.017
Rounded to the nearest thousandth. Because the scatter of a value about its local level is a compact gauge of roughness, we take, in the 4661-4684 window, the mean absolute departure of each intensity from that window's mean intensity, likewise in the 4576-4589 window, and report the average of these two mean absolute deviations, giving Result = 0.300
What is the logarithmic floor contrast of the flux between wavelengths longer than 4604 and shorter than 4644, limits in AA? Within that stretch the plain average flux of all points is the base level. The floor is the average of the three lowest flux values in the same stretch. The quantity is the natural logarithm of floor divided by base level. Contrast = -0.037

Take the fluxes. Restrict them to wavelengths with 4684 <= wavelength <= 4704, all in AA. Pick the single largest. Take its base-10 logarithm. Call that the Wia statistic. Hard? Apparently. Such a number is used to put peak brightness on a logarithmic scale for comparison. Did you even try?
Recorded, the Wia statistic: 1.02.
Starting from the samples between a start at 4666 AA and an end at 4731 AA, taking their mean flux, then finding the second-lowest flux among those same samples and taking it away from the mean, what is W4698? 0.54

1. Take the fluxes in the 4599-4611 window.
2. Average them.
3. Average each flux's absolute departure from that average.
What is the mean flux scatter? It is 0.14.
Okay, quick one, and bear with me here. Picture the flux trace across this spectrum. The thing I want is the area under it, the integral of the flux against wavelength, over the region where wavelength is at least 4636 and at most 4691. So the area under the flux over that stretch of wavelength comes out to 538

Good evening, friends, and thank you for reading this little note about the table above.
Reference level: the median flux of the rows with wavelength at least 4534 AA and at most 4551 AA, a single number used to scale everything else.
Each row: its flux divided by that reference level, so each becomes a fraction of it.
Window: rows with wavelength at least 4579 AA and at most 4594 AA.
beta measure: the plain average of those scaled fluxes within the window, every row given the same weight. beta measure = 0.98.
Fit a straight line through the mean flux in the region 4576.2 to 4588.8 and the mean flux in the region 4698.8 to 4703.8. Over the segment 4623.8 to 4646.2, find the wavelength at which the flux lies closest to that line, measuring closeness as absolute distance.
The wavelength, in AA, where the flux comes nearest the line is 4645.0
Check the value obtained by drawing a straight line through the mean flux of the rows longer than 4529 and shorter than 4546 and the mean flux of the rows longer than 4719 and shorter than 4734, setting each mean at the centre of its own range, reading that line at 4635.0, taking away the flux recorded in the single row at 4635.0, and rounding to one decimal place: -0.3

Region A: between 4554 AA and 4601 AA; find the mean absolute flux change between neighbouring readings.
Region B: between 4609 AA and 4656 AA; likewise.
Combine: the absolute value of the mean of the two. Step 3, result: 0.168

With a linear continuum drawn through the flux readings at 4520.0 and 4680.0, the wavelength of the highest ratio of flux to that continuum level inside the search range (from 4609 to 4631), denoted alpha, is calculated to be 4627.5 AA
